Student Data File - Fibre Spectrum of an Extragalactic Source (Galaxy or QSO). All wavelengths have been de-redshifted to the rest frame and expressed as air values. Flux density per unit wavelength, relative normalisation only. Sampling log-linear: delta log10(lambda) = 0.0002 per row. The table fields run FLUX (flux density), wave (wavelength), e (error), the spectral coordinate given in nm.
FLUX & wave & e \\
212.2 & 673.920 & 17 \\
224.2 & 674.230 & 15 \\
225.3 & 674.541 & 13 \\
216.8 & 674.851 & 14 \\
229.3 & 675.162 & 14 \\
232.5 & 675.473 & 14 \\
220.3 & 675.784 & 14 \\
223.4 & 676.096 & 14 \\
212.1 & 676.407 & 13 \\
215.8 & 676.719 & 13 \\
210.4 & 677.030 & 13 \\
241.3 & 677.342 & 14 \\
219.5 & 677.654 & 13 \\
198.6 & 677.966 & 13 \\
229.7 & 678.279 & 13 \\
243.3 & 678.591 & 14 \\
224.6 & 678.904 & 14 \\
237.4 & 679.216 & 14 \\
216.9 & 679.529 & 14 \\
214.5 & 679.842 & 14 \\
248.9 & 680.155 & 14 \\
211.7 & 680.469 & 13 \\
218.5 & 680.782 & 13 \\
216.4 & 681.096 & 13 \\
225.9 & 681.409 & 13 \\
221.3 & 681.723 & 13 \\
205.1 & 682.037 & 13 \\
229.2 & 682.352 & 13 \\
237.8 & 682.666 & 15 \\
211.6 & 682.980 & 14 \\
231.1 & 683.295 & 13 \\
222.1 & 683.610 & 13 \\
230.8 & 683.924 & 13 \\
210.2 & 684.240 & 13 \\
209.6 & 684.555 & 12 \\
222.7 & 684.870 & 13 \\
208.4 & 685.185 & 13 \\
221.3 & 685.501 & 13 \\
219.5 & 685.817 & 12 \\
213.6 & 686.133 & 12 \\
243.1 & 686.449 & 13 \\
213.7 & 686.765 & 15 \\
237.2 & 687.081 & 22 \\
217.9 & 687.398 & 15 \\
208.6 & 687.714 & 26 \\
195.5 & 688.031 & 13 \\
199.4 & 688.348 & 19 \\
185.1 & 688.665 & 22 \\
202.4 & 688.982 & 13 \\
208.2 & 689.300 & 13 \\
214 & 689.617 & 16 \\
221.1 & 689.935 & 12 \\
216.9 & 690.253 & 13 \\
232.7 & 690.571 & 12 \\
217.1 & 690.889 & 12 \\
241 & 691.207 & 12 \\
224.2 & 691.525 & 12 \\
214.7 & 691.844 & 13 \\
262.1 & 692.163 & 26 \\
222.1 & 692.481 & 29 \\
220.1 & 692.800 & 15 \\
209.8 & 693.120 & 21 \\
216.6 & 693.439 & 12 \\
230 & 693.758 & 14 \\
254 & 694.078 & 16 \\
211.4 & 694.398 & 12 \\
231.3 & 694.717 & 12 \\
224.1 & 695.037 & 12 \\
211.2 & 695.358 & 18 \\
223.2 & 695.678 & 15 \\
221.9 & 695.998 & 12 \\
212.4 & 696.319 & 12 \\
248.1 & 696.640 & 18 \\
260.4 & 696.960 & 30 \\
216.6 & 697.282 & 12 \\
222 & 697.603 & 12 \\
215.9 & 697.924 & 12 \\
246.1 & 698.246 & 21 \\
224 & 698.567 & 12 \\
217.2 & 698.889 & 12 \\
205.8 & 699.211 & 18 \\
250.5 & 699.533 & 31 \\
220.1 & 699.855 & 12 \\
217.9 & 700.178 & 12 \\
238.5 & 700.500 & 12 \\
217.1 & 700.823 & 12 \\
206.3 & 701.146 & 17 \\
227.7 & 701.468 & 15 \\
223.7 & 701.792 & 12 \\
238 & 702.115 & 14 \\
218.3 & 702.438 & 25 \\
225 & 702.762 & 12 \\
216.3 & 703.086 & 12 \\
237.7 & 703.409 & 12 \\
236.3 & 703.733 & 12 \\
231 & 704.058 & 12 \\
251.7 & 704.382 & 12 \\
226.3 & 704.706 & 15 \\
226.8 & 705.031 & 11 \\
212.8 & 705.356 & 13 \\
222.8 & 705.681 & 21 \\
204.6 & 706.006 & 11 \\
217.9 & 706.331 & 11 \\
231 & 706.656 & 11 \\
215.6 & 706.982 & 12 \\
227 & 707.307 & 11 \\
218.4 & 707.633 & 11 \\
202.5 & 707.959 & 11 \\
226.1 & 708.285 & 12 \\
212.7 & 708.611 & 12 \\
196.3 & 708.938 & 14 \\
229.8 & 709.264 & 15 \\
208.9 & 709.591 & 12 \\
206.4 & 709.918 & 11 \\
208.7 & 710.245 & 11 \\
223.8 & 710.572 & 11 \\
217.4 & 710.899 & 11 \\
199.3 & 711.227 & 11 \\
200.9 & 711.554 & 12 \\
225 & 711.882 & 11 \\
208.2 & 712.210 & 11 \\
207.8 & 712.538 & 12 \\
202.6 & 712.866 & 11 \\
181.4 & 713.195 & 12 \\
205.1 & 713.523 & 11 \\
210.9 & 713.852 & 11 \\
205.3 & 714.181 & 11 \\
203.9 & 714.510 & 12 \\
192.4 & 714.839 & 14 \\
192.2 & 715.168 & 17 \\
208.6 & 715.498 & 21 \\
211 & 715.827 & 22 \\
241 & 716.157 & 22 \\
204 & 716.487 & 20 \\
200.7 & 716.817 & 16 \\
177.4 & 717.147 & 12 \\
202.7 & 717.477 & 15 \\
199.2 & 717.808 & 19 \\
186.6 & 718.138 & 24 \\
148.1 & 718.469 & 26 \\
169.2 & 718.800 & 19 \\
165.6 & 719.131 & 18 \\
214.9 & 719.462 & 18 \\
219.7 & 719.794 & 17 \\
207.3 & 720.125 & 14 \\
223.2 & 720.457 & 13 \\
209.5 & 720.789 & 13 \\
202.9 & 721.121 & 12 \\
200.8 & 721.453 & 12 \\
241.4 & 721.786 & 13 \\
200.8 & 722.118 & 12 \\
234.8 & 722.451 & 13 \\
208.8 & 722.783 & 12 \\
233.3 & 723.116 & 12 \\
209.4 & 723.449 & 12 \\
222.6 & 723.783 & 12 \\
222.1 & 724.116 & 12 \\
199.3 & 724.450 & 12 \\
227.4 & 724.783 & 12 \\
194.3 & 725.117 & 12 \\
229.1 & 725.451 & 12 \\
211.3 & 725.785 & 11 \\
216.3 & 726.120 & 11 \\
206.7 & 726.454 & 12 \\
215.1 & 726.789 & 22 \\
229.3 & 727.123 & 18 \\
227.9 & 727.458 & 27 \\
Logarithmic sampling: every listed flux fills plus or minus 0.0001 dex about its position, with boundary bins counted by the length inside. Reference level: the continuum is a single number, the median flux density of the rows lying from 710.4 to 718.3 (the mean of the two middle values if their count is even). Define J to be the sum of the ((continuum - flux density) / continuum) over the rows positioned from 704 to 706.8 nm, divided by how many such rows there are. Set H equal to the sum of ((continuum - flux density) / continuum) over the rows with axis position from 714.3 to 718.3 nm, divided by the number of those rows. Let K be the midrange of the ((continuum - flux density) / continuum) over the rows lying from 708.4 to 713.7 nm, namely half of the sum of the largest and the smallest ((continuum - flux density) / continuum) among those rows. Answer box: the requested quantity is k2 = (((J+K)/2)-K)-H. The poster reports -0.06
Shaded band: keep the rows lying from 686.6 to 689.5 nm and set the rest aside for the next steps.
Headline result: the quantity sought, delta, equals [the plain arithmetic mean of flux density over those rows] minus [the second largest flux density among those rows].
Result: -10.3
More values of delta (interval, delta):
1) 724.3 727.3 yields -14.8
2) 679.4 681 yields 3.6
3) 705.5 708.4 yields -8.6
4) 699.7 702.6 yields -14.9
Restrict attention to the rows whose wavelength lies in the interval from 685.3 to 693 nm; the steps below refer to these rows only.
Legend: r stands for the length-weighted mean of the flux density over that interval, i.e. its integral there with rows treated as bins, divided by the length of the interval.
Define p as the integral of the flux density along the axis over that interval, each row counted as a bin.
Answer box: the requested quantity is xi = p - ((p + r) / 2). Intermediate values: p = 1684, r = 219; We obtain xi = 733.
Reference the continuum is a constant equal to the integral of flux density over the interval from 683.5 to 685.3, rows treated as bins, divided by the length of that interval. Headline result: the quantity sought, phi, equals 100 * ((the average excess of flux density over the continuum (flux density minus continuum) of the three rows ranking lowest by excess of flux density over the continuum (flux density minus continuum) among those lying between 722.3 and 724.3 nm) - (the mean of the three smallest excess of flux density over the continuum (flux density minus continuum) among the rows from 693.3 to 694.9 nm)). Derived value -590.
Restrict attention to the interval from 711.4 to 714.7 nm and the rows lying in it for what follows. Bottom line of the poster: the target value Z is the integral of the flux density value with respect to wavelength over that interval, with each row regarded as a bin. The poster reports 676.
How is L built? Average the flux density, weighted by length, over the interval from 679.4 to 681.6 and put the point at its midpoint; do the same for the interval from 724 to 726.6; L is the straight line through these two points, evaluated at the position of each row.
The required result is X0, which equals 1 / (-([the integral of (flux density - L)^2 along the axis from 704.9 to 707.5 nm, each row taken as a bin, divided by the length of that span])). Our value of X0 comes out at -0.013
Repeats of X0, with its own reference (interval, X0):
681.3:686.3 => -0.012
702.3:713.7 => -0.006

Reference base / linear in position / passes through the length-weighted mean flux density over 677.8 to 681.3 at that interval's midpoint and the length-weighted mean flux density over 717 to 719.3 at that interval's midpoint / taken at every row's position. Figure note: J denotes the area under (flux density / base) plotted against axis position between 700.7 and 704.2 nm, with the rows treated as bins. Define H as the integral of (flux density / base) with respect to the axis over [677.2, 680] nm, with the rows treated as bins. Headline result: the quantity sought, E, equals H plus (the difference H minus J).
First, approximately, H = 2.8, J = 4.0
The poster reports 2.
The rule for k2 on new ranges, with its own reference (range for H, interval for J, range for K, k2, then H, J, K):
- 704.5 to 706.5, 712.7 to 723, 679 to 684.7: 0.13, -0.072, 0.008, -0.11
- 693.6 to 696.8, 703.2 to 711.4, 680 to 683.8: 0.13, -0.112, -0.077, -0.11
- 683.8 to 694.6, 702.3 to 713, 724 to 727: 0.06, -0.075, -0.069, -0.04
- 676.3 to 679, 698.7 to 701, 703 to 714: 0.07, -0.087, -0.098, -0.06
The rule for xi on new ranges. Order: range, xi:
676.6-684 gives 715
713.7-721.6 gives 690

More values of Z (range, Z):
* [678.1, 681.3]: 723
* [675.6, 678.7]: 686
